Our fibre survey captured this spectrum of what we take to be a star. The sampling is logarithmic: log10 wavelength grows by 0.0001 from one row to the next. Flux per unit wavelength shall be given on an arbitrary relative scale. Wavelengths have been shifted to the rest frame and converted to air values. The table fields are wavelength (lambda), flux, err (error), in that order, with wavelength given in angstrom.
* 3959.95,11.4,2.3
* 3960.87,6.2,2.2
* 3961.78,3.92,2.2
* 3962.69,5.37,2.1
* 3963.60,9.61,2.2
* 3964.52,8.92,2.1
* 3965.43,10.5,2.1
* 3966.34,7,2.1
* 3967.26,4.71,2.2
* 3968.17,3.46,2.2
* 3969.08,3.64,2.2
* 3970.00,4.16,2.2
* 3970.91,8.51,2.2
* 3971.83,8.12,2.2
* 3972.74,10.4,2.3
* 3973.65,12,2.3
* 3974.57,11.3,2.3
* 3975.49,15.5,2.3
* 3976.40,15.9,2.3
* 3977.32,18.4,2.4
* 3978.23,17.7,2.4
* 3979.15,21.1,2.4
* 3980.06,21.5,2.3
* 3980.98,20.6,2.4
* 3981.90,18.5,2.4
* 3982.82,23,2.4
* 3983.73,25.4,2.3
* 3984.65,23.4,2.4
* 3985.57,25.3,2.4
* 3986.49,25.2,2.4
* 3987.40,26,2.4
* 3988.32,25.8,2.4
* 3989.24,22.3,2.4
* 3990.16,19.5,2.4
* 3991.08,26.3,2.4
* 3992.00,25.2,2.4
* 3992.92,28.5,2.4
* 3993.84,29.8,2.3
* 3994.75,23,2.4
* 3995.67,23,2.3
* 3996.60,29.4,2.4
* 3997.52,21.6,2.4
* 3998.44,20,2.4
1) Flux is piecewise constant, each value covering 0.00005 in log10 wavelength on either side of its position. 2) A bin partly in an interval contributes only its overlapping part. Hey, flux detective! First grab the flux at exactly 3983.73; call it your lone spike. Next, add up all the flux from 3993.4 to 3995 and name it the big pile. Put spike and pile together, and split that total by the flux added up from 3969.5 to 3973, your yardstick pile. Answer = 2.5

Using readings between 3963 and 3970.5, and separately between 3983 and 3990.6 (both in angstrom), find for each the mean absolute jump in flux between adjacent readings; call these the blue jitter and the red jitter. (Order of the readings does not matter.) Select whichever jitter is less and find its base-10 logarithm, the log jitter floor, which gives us 0.16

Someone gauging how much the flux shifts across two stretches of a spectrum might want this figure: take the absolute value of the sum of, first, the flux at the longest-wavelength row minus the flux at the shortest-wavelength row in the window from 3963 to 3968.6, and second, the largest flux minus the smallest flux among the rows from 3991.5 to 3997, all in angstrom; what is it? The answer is 1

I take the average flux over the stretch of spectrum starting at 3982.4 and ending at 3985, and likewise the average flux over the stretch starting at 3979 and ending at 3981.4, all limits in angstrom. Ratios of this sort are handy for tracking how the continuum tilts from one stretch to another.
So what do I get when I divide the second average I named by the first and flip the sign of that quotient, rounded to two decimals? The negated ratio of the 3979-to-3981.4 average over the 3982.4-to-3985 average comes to -0.88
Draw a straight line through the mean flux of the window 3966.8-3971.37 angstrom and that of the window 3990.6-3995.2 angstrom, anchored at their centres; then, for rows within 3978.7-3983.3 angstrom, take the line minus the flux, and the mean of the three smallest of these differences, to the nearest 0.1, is -6.4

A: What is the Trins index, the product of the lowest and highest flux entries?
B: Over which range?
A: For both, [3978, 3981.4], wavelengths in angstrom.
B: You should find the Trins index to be 381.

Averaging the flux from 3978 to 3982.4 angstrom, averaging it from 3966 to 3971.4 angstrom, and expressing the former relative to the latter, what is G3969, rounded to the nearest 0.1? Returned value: 3.8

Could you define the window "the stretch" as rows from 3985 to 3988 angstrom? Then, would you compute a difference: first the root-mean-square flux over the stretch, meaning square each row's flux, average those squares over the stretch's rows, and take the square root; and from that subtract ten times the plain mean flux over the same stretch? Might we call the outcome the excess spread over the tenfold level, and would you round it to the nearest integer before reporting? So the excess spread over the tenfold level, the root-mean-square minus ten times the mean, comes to -229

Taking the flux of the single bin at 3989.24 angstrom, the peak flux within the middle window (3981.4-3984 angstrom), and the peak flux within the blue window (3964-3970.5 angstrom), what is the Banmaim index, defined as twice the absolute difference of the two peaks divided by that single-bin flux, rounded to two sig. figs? 1.3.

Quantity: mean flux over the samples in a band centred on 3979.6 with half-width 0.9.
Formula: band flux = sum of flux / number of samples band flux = 21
